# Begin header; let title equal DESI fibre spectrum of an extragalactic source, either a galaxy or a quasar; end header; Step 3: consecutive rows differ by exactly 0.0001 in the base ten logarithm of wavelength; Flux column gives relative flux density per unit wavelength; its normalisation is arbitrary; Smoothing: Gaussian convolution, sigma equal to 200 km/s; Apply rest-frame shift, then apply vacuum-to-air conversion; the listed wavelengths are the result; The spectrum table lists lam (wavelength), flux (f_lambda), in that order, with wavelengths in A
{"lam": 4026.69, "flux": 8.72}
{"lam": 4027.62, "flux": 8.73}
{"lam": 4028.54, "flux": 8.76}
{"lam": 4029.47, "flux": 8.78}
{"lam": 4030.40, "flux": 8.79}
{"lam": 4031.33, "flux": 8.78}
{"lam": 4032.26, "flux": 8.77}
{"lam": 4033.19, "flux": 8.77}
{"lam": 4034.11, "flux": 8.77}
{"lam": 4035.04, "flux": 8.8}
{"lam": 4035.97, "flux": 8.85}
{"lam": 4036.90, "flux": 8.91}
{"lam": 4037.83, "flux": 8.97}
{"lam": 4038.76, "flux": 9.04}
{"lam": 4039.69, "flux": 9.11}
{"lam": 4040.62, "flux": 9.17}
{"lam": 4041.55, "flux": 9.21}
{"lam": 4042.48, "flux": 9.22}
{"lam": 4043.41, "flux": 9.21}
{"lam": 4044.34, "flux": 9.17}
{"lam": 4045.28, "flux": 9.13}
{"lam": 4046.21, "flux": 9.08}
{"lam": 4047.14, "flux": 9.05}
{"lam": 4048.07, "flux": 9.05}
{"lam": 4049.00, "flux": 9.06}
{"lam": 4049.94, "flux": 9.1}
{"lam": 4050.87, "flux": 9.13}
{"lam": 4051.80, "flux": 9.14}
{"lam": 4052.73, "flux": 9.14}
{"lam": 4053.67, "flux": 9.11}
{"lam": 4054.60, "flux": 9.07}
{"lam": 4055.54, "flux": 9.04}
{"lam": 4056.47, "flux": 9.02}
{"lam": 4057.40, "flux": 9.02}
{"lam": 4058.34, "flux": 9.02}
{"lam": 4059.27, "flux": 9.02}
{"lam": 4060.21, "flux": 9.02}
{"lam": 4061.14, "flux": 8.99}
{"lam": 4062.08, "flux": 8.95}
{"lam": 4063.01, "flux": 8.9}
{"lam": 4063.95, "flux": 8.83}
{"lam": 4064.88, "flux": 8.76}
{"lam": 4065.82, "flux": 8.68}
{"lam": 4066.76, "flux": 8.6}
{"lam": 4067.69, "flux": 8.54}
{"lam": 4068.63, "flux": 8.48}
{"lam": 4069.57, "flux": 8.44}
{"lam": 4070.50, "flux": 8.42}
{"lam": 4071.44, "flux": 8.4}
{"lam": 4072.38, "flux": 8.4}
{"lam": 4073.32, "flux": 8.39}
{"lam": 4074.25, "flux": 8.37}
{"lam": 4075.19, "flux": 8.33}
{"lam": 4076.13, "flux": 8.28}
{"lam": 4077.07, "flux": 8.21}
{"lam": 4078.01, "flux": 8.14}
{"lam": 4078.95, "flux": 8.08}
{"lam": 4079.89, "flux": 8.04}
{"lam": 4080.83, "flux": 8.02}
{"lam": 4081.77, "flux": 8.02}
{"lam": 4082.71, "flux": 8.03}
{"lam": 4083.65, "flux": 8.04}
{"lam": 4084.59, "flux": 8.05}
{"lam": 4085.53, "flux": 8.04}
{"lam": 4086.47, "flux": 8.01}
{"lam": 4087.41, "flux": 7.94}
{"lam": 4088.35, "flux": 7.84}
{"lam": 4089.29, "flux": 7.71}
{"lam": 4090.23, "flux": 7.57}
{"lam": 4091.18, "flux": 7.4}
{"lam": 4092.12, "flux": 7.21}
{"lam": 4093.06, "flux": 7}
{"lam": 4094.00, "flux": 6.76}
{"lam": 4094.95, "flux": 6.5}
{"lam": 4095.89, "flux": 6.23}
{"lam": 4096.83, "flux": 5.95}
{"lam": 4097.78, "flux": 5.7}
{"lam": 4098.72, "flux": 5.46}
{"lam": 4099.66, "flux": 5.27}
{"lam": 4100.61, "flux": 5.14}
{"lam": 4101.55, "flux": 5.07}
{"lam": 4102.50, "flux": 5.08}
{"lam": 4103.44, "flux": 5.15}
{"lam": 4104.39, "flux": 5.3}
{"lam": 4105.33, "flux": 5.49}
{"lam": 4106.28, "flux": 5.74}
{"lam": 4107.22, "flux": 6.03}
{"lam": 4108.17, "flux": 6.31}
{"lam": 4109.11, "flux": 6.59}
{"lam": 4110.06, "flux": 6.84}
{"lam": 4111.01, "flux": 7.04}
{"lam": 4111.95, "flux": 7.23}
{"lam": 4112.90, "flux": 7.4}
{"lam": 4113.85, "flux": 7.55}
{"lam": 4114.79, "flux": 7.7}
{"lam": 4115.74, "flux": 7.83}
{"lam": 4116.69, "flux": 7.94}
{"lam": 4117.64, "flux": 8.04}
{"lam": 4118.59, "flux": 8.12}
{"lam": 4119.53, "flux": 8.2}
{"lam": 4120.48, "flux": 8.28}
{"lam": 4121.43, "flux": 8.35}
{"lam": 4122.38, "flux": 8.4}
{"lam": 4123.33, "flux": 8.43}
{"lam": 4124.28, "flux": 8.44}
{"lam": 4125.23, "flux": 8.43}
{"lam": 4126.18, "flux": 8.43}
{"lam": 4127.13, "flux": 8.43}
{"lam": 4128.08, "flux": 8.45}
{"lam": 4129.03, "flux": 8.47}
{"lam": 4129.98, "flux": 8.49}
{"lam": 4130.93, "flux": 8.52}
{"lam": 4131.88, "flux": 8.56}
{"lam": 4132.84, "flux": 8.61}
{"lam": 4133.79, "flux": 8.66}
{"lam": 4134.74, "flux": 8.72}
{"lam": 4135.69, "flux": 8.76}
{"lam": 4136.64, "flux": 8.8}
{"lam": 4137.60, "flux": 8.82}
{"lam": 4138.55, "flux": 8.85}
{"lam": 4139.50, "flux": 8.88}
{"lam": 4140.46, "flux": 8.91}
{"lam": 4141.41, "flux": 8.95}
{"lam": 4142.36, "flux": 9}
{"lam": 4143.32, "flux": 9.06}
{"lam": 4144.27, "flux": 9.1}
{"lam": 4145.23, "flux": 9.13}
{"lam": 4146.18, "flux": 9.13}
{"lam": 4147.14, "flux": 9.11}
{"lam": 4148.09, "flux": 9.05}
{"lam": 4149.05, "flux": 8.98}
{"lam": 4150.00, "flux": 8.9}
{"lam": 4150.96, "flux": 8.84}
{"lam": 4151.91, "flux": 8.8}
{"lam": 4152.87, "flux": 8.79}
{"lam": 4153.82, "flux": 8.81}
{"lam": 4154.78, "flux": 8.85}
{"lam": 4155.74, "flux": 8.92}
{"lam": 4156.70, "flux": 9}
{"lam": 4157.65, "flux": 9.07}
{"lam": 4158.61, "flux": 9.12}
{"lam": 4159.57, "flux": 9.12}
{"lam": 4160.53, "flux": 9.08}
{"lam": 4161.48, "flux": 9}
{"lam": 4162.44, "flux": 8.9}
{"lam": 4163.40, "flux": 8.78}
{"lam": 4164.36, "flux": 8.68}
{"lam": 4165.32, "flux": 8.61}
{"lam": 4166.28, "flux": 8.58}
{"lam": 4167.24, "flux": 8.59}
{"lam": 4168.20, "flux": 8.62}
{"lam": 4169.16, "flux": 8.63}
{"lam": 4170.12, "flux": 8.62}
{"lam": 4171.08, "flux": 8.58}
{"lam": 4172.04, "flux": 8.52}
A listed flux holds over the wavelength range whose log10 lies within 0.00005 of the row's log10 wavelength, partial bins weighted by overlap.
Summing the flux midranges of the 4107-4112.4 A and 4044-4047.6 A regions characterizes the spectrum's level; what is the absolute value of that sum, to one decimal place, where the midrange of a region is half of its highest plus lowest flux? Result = 15.7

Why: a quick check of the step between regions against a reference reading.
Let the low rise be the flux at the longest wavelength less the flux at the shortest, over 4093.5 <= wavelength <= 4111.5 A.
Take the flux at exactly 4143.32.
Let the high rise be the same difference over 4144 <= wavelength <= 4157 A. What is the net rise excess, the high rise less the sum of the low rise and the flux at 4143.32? -9.4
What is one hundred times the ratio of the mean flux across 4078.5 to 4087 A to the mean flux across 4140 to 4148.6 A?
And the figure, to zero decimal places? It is 89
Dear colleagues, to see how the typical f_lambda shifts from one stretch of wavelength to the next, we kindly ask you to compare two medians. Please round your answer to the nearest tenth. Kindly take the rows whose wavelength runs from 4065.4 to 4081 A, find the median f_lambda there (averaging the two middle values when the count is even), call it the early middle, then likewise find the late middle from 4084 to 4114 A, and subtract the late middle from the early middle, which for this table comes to 1.7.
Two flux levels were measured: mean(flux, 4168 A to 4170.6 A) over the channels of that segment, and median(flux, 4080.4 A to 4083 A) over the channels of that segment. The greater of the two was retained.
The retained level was 8.62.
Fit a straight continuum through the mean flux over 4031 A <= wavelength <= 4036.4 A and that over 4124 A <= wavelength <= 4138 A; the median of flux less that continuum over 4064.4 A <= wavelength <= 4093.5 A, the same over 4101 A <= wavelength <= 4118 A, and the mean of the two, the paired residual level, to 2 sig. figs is -1.3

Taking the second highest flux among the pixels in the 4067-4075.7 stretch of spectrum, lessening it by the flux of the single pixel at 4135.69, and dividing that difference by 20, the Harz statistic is -0.014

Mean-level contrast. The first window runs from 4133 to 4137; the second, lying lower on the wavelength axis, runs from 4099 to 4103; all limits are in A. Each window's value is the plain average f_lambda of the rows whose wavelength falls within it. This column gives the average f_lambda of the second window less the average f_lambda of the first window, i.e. -3.6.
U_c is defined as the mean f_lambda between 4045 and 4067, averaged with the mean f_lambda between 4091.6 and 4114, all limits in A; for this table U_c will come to 7.6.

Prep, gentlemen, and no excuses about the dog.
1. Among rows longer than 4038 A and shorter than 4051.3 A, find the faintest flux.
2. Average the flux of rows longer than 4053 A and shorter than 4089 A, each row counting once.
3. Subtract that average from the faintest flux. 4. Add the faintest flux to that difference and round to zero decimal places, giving 10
